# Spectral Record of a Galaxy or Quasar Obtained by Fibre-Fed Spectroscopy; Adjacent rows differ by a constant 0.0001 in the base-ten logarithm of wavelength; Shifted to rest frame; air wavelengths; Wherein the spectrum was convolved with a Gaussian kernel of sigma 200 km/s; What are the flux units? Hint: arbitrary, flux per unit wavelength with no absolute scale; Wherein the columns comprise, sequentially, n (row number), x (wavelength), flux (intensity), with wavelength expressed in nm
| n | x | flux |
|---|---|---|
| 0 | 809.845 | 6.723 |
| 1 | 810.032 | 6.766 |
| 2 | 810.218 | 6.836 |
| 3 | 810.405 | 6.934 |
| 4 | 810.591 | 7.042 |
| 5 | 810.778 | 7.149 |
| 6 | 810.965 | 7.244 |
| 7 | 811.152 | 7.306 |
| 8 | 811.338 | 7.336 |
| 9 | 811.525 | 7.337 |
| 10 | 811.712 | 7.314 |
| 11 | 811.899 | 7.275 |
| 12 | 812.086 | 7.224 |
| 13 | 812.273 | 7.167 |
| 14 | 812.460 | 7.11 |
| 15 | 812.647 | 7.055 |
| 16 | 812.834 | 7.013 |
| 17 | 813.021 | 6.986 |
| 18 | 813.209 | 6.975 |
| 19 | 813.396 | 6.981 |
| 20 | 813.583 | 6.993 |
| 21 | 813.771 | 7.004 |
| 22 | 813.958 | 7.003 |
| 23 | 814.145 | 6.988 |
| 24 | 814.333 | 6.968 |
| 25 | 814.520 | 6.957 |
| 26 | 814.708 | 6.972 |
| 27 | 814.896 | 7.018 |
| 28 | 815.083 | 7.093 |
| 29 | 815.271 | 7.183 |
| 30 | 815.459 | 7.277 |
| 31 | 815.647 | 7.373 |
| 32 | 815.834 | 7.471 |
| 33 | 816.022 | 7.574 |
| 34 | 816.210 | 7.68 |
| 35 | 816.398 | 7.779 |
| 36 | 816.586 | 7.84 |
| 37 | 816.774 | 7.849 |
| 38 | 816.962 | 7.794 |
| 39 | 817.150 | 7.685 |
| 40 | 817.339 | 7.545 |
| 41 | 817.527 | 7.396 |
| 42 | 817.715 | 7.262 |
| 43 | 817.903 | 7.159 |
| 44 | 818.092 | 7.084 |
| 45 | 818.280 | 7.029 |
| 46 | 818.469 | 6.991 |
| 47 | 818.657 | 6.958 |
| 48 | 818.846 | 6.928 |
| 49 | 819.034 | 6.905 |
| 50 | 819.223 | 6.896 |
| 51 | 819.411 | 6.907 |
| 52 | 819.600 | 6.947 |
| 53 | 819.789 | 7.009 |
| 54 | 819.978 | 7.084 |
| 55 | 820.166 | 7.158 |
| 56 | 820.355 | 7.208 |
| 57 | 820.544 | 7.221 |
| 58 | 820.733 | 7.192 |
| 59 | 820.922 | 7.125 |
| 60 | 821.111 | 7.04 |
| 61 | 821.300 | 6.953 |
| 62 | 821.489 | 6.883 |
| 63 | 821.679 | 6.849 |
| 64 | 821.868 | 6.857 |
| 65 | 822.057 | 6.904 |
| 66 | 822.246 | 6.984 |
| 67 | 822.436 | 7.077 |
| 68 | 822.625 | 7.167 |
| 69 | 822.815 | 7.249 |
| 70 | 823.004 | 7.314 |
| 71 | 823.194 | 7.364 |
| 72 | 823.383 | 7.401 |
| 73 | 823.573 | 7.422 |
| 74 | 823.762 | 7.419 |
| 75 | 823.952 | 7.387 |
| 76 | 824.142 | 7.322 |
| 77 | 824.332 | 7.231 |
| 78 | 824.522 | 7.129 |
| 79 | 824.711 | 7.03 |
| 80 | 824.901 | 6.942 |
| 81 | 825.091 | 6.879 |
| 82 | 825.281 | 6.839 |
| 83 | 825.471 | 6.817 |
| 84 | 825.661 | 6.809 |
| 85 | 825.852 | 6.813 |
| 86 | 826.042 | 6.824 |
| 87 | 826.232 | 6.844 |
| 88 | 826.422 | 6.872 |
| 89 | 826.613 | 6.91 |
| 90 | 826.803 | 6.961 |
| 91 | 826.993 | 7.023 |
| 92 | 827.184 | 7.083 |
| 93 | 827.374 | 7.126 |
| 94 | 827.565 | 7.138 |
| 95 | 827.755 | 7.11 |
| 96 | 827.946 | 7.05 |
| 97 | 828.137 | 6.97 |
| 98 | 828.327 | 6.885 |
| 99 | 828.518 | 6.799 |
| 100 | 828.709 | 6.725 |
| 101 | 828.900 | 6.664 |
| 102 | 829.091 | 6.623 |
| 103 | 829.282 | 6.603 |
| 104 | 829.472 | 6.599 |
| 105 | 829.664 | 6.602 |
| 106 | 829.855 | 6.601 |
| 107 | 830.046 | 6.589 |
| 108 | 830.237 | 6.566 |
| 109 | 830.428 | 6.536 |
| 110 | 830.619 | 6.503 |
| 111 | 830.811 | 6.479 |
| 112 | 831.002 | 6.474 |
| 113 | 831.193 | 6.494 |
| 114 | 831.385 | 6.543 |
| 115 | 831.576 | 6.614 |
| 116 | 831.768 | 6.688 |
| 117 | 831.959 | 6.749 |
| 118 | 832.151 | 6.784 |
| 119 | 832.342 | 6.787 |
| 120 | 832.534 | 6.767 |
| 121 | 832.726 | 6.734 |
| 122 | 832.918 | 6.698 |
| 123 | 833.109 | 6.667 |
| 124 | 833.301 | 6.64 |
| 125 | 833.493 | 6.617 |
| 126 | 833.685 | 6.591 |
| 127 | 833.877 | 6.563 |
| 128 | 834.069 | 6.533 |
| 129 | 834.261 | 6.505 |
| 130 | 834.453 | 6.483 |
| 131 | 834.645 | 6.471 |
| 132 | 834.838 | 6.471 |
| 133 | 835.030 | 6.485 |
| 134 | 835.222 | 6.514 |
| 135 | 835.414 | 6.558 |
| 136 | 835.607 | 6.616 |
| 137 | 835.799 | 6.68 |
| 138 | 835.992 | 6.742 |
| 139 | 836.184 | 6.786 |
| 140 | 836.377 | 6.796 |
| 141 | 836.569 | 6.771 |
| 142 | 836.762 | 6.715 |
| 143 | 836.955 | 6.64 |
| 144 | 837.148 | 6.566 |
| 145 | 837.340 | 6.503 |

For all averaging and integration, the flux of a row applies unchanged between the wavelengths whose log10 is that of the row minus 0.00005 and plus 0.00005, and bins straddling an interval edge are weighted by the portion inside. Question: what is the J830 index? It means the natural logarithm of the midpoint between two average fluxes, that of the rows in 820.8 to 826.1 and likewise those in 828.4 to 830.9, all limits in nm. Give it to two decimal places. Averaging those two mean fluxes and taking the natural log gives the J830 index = 1.92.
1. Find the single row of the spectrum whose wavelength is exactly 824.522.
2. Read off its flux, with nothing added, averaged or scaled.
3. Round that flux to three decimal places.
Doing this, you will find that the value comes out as 7.129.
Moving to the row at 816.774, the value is 7.849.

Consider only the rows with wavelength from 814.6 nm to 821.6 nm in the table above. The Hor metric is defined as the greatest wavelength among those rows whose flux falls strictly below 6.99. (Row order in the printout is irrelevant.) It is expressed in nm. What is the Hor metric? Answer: 821.489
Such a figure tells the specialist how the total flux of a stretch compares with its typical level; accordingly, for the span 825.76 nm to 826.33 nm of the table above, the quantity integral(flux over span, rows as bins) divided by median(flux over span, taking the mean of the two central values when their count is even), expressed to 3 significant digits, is 0.571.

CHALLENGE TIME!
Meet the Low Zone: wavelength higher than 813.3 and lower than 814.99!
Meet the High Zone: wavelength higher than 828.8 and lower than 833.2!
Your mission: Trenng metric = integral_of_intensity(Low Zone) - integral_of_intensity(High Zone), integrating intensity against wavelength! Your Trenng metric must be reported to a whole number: -17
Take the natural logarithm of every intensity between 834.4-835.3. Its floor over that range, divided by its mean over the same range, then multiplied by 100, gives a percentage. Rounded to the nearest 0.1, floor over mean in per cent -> 99.9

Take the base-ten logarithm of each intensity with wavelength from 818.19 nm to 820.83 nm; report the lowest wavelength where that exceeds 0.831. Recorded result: 818.280 nm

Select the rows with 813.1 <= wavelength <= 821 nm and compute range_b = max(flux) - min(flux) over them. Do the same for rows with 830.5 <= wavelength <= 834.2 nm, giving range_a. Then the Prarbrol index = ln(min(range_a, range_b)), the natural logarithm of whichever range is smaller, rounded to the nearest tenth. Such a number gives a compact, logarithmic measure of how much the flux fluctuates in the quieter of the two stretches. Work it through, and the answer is -1.2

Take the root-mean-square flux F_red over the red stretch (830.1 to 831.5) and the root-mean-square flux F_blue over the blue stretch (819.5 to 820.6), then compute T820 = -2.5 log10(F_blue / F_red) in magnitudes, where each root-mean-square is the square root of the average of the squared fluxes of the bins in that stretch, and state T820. -0.094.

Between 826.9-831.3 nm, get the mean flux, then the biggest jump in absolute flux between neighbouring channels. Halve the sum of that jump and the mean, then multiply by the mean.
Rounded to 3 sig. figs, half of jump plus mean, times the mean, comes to 23.1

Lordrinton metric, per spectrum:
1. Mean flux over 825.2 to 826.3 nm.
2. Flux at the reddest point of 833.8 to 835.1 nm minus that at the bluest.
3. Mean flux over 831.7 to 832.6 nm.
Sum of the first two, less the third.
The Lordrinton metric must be 0.0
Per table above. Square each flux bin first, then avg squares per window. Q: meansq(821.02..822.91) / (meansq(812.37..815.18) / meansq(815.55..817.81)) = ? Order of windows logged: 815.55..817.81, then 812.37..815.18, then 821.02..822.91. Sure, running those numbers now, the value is 58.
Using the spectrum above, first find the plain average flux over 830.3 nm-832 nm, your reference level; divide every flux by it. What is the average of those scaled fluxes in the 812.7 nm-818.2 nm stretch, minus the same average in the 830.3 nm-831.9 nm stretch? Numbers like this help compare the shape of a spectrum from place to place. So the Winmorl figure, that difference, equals 0.11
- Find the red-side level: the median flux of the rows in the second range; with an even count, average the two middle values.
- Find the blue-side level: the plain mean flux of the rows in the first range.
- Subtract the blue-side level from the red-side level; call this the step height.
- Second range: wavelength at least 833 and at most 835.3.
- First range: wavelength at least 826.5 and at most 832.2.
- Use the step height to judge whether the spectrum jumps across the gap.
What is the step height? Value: -0.23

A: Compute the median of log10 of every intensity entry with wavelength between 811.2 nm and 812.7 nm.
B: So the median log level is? 0.86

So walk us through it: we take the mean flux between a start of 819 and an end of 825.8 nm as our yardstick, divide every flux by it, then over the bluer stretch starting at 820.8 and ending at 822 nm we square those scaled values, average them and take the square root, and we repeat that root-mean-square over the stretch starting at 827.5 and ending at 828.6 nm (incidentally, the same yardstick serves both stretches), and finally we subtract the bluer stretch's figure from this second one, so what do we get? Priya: 0.01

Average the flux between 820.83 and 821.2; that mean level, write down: 7.1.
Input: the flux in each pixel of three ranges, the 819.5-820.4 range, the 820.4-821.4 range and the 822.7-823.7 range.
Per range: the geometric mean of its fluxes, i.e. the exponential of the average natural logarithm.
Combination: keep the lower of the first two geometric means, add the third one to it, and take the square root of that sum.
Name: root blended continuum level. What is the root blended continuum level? 3.80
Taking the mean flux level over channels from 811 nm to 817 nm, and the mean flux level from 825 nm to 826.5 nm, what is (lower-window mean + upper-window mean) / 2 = 7.04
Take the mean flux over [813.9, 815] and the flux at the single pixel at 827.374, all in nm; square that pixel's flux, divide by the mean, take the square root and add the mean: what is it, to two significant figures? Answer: 9.7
